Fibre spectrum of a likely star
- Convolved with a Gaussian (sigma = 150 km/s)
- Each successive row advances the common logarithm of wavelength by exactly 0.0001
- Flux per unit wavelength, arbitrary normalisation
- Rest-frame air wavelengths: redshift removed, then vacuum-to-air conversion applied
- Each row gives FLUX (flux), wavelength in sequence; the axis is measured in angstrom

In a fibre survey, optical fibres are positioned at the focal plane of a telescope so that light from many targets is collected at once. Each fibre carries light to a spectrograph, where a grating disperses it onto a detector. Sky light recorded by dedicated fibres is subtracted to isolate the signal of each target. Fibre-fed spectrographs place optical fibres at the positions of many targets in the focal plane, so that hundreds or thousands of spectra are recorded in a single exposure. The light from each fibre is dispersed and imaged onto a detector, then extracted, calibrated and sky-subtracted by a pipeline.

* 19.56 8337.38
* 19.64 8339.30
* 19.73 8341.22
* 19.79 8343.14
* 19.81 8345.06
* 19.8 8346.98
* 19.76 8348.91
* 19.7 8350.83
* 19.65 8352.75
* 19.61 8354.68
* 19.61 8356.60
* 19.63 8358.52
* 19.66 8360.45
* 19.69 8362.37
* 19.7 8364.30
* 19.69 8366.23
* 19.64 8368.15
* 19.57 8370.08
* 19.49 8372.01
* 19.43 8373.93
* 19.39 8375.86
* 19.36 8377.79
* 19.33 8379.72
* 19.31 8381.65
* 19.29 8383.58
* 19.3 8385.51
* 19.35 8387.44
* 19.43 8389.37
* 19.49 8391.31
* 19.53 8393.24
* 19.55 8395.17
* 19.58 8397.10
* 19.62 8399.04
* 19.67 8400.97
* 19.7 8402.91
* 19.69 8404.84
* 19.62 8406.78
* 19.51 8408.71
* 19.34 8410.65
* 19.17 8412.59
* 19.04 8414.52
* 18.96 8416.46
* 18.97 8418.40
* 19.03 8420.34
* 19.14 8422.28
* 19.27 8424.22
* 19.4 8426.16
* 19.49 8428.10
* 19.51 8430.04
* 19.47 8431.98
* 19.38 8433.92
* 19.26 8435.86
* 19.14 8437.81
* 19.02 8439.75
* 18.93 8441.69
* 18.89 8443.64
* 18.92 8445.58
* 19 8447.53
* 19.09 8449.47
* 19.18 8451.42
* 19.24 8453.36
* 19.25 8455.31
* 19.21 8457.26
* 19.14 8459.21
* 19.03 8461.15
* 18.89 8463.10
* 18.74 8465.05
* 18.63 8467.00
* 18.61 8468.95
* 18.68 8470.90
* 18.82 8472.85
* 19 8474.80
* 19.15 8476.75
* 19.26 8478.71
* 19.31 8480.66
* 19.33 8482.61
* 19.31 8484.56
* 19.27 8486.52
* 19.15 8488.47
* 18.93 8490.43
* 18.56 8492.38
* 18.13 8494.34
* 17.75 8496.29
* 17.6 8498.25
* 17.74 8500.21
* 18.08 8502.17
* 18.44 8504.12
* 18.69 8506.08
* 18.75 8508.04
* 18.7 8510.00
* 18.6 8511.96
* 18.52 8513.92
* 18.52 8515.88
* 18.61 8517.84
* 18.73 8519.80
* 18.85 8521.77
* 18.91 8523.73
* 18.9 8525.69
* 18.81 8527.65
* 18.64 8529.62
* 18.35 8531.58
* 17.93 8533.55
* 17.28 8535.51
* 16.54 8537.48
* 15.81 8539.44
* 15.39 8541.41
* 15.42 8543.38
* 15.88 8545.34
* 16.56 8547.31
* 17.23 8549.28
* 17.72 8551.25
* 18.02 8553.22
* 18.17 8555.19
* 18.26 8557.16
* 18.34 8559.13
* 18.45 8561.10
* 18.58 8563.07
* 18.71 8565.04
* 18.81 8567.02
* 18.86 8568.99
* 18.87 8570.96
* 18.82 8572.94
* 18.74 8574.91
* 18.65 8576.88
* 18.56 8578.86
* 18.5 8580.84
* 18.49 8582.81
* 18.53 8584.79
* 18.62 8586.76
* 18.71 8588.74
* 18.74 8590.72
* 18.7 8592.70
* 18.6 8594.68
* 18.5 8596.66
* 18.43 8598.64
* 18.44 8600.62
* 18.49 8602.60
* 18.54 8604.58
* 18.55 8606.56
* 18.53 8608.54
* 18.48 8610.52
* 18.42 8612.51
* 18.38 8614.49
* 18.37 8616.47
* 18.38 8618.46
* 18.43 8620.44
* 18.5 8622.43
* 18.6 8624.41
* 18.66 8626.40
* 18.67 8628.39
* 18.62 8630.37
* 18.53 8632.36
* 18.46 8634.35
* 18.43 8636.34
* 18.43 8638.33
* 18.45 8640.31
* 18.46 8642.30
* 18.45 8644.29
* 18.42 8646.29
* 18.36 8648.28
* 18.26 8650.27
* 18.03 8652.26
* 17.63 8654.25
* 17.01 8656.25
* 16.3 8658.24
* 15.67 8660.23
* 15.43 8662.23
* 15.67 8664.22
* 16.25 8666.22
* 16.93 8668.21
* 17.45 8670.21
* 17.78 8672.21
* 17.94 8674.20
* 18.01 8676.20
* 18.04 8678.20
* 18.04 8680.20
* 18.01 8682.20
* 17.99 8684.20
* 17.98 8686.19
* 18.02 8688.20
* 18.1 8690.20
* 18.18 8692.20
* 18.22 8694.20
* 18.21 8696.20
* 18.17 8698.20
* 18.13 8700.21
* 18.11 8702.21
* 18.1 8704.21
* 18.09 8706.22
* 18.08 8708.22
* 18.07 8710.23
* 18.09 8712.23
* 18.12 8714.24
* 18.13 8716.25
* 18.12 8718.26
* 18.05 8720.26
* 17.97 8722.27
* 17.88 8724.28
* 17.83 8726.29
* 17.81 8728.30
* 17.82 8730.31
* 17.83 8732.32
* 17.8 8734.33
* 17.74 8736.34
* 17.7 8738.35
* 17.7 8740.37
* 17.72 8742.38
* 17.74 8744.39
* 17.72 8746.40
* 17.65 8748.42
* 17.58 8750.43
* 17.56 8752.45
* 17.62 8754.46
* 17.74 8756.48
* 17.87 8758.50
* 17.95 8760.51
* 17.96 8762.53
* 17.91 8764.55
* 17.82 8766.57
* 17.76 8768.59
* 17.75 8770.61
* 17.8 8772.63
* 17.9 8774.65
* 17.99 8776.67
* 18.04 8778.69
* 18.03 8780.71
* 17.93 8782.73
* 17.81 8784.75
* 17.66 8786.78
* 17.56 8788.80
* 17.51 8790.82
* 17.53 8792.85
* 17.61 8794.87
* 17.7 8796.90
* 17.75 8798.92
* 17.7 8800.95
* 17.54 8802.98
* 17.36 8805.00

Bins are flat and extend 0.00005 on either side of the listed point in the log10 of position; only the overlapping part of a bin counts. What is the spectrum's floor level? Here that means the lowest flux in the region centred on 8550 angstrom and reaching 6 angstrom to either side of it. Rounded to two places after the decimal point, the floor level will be 15.88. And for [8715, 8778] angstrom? 17.56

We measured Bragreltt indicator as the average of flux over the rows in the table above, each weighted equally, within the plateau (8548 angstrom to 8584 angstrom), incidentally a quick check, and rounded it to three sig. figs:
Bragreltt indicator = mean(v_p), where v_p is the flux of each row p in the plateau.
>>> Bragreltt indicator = 18.4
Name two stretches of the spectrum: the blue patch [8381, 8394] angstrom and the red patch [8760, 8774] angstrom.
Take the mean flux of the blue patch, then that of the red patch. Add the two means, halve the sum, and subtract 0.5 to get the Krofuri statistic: 18.1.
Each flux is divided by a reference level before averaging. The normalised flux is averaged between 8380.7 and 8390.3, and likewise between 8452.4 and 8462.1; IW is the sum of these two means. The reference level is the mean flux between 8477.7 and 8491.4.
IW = 2.00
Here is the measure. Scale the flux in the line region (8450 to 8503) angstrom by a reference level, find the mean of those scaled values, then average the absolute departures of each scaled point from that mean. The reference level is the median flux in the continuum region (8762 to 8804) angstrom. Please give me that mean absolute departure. 0.023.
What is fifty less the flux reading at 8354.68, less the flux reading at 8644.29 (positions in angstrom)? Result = 11.9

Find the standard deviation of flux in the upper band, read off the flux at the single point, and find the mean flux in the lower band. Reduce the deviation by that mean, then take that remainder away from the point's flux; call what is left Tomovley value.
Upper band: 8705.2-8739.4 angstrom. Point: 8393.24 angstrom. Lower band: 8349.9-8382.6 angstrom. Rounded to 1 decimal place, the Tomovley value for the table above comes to 38.9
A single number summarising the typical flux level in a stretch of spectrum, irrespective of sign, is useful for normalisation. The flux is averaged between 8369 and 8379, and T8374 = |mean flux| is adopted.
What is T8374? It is 19.4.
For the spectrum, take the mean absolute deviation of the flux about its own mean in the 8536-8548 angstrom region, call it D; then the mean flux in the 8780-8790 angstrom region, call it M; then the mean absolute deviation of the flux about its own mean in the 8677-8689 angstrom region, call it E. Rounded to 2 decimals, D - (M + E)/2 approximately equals -8.50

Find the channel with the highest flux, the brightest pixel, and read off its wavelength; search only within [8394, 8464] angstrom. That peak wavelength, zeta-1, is 8402.91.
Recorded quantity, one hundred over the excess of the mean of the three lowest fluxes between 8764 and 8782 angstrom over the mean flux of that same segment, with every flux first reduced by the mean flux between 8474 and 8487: -841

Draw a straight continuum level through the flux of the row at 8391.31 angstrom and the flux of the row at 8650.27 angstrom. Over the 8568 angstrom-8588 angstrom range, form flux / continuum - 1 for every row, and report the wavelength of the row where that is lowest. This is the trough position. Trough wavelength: 8582.81 angstrom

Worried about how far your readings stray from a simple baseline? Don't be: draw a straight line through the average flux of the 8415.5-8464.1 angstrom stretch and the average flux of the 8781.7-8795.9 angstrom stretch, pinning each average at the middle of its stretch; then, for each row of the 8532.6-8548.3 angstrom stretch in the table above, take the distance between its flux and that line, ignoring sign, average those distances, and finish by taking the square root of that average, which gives 1.5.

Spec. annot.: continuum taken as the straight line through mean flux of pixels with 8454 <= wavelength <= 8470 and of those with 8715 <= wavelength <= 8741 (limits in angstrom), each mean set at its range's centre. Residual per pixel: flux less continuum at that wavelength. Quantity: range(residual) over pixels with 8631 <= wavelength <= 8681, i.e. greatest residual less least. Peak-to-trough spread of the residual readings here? 3.0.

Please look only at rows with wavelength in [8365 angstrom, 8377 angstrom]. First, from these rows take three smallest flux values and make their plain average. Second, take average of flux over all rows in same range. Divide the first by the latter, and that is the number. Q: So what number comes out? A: 0.995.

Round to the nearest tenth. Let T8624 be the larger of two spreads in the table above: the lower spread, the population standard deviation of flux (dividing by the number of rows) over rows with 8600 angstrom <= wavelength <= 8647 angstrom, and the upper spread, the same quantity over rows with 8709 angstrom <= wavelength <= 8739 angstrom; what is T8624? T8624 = 0.1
